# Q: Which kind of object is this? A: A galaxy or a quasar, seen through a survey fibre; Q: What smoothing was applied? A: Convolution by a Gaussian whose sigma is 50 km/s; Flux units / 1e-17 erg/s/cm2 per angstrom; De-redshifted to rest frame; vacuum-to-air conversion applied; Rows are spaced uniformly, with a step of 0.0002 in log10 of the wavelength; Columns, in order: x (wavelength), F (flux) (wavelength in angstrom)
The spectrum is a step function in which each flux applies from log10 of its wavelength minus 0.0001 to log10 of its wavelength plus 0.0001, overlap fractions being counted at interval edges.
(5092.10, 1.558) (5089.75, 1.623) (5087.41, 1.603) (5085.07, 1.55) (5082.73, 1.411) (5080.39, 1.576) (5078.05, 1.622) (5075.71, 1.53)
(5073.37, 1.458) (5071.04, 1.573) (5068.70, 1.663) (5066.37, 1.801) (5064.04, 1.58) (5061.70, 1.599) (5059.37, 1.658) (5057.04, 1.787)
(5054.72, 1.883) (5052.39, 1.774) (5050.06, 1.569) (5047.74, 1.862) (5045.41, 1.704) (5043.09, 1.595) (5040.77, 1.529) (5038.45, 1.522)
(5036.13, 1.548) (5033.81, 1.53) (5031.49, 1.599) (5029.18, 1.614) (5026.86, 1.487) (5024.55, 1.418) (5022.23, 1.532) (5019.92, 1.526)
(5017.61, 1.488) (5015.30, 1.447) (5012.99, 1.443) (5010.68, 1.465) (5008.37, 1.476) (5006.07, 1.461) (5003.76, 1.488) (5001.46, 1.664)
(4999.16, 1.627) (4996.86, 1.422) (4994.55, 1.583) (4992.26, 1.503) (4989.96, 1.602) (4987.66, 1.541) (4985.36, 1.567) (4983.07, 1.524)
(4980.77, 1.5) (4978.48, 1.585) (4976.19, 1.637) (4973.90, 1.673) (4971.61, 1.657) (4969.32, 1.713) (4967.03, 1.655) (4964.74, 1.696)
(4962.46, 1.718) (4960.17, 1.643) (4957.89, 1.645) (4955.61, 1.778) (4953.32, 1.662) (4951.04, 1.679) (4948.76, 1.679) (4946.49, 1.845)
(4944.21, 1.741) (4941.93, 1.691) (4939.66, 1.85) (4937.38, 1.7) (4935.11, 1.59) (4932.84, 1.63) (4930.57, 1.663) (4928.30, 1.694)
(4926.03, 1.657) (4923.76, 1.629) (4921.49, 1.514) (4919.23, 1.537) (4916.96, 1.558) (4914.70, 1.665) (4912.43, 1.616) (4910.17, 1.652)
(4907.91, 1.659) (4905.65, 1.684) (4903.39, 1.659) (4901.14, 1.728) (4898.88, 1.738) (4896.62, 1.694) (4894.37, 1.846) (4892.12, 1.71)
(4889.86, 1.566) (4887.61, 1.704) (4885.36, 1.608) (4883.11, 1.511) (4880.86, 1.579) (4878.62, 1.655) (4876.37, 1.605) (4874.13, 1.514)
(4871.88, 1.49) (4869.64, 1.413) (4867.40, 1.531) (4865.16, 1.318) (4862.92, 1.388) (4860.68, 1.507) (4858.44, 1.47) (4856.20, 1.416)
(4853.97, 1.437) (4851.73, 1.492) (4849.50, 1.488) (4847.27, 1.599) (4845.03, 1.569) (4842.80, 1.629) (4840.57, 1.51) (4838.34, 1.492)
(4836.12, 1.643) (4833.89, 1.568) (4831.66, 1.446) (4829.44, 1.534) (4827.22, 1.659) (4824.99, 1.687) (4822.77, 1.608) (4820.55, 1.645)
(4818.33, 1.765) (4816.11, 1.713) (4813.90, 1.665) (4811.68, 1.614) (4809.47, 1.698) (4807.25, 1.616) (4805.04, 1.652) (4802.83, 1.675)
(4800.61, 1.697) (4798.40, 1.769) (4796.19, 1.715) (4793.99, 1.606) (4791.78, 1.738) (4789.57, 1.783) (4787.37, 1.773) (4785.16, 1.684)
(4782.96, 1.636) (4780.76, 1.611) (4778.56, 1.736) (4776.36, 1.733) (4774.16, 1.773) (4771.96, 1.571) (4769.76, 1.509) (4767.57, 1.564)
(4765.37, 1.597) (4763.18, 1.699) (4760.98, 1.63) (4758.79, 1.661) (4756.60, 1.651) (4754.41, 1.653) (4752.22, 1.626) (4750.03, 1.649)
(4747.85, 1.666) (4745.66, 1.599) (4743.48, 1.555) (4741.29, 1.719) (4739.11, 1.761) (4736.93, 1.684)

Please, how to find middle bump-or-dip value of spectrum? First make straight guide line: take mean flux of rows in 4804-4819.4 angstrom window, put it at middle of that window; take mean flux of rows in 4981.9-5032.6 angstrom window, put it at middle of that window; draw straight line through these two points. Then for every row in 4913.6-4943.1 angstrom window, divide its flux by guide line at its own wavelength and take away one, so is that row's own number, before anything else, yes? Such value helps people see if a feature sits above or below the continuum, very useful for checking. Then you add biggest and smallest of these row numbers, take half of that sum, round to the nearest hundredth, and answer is 0.06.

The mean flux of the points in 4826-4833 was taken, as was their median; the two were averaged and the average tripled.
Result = 4.62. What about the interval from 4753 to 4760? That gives 4.96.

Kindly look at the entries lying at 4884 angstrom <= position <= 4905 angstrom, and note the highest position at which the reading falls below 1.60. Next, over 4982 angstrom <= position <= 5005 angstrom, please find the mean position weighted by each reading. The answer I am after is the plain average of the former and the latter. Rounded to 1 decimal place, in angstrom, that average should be 4941.6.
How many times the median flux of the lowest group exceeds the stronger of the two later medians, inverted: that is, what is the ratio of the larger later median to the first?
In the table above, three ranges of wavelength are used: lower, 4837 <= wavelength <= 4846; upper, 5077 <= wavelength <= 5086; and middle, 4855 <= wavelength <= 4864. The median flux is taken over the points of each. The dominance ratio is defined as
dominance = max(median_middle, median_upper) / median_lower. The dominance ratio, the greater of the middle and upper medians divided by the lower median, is 1.02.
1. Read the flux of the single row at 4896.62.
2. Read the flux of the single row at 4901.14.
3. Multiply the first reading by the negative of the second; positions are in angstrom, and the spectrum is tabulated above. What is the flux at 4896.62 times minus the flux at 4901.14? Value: -2.93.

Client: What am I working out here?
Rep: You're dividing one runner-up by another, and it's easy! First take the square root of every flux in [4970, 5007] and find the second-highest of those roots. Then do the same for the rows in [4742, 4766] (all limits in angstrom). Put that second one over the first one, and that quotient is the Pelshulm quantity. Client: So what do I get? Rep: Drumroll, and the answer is 1.00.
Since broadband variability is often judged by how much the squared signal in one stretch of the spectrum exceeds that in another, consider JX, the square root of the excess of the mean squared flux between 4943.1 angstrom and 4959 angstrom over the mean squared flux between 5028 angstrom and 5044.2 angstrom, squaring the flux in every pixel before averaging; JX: 0.72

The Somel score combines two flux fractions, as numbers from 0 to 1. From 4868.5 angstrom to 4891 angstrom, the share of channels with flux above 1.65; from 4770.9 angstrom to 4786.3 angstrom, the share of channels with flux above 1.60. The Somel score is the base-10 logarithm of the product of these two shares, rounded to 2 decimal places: -0.77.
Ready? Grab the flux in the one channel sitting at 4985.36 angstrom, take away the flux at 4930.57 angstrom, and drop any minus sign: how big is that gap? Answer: 0.10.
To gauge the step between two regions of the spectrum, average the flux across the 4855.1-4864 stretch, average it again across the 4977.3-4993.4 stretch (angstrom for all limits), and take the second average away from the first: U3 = -0.10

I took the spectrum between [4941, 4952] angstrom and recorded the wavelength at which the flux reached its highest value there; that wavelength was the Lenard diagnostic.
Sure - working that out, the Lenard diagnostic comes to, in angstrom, 4946.49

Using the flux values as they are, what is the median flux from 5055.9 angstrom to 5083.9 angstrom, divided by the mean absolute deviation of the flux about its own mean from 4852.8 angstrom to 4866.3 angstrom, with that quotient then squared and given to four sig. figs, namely 1067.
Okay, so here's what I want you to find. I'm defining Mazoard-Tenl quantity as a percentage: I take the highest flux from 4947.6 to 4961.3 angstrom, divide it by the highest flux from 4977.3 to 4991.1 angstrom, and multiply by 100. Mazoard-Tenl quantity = 111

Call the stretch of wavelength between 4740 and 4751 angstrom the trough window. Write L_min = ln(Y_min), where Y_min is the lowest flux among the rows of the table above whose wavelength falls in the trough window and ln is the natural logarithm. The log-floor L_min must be 0.441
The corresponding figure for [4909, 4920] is 0.430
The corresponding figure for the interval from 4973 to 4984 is 0.405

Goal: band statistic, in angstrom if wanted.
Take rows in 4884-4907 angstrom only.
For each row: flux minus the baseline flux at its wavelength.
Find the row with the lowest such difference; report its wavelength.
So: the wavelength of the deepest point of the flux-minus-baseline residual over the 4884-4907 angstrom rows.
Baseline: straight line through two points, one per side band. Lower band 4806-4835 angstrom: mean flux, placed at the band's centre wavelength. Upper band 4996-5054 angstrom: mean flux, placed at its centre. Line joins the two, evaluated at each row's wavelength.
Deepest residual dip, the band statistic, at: 4889.86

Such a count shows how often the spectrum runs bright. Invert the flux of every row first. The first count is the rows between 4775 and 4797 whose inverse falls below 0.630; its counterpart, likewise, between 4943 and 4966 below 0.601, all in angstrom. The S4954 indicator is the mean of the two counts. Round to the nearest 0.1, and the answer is 8.5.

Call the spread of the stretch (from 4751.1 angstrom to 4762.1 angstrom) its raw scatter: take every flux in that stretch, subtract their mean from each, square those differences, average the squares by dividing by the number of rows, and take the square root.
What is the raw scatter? 0.01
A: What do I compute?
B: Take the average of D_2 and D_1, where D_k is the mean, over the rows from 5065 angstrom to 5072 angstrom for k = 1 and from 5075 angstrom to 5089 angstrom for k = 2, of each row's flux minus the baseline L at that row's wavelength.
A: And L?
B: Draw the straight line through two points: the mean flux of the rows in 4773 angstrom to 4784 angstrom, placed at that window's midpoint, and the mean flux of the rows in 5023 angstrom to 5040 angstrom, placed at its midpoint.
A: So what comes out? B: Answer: 0.11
